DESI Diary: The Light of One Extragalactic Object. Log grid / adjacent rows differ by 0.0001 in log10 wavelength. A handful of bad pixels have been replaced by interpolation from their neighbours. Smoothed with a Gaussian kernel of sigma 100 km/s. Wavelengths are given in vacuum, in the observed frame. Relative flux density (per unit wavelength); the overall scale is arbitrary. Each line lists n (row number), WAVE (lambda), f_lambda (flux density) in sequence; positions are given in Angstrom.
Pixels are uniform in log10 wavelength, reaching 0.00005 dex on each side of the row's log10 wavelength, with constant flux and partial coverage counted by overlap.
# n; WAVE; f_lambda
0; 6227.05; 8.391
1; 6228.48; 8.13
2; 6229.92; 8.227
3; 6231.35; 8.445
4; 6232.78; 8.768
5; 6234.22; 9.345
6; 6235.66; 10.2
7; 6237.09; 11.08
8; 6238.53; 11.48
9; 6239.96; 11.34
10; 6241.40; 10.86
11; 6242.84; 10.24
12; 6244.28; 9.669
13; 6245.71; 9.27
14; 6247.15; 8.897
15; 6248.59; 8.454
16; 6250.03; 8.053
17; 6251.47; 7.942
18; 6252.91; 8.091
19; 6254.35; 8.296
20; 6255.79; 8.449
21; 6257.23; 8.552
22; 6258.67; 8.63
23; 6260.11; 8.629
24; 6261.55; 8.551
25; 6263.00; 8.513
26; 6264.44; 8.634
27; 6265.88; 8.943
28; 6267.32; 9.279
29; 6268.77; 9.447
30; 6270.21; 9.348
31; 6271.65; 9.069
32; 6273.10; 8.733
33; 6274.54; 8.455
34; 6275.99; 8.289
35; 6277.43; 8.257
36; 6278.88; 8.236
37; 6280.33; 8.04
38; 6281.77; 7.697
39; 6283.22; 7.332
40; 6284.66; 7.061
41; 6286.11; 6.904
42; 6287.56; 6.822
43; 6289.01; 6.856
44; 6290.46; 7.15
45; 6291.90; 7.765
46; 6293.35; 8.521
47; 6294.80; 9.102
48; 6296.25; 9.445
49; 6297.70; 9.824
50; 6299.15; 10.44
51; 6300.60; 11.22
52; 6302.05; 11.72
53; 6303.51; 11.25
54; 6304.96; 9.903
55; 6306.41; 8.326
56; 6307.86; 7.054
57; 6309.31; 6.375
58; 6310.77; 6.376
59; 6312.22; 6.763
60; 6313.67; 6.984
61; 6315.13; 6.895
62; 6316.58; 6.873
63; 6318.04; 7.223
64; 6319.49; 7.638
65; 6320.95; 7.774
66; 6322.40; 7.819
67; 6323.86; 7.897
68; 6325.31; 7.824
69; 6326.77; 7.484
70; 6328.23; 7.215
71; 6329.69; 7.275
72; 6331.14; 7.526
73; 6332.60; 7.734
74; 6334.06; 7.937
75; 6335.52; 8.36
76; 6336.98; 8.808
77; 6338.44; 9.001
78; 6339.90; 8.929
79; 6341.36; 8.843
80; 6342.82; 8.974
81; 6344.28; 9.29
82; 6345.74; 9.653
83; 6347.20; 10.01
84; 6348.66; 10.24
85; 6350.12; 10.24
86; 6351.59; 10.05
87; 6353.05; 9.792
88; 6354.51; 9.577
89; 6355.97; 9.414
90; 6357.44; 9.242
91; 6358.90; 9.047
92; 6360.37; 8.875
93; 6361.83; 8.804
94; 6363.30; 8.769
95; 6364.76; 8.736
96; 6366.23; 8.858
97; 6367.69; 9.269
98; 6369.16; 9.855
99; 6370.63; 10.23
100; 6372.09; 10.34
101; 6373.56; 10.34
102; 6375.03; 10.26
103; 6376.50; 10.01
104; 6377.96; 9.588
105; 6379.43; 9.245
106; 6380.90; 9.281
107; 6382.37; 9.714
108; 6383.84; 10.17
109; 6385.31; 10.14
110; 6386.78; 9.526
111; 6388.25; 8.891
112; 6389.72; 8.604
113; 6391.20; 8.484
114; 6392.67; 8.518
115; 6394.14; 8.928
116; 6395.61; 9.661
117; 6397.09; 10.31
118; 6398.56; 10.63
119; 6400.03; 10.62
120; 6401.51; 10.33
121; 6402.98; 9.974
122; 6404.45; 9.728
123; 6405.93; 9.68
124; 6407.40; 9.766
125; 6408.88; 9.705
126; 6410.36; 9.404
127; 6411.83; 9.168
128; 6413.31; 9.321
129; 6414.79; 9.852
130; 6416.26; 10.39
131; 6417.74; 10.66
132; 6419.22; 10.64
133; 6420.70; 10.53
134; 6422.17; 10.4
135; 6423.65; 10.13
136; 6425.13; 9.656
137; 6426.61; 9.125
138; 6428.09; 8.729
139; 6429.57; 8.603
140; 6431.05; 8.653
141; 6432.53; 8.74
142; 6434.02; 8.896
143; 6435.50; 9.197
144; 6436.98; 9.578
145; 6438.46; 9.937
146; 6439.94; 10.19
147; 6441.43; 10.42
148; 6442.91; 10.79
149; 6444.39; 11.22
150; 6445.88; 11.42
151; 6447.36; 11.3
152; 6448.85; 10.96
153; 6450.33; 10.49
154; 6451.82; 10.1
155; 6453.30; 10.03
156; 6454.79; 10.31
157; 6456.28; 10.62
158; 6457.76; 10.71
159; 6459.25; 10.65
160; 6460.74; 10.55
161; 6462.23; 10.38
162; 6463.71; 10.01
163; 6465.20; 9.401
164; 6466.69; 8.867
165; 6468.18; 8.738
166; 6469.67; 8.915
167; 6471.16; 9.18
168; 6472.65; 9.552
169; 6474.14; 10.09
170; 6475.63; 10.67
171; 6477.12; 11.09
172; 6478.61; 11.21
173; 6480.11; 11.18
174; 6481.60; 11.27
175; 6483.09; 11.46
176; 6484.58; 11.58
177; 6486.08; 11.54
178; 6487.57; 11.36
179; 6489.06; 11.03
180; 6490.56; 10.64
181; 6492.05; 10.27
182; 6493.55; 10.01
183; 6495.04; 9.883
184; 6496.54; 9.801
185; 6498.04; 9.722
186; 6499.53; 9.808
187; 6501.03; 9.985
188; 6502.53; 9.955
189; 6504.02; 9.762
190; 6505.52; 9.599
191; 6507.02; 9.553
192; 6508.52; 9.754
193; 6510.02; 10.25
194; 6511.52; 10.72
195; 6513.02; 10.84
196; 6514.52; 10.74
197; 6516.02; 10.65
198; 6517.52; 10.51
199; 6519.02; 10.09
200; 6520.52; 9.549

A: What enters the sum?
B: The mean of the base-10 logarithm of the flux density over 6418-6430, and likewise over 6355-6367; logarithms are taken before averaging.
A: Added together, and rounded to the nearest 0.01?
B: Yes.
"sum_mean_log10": 1.94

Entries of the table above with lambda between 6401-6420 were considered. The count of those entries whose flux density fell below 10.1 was 9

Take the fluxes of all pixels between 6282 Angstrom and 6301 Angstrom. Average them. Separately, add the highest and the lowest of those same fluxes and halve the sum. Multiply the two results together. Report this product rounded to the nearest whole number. 75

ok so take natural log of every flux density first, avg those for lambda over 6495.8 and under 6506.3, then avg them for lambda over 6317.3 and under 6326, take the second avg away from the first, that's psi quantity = 0.24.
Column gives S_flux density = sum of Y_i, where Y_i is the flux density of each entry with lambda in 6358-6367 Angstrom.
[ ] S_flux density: 53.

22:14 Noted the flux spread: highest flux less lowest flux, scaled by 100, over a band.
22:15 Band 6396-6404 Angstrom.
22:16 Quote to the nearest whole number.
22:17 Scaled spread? 66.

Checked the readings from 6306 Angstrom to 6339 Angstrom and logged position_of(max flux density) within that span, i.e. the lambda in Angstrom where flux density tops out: 6338.44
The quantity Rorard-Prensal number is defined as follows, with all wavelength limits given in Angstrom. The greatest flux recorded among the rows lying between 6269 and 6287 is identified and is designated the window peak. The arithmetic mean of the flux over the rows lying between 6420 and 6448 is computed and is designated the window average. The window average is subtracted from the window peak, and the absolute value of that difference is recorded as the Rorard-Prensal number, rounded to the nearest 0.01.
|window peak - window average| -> 0.52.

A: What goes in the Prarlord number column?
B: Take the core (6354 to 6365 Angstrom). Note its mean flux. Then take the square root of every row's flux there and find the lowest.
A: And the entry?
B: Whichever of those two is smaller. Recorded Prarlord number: 2.96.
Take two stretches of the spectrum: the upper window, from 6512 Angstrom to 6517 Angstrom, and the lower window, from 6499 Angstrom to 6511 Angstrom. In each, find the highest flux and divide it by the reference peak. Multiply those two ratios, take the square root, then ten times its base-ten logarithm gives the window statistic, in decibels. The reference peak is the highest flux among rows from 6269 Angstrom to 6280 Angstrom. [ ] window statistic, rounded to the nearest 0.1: 0.5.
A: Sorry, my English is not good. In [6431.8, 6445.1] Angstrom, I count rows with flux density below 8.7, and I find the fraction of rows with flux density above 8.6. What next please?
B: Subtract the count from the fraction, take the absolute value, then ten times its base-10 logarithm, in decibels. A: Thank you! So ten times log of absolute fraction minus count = 0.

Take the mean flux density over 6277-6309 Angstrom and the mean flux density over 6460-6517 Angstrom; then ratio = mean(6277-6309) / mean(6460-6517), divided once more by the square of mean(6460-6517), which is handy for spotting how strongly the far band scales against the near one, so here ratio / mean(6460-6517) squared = 0.0079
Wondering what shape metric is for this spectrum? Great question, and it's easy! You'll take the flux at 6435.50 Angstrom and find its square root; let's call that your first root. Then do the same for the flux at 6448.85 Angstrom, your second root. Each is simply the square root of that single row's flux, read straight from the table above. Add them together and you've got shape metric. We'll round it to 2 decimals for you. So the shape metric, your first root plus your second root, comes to 6.34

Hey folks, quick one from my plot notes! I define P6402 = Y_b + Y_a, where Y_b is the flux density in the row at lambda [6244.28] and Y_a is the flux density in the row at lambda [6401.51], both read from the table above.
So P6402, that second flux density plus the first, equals 20.0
